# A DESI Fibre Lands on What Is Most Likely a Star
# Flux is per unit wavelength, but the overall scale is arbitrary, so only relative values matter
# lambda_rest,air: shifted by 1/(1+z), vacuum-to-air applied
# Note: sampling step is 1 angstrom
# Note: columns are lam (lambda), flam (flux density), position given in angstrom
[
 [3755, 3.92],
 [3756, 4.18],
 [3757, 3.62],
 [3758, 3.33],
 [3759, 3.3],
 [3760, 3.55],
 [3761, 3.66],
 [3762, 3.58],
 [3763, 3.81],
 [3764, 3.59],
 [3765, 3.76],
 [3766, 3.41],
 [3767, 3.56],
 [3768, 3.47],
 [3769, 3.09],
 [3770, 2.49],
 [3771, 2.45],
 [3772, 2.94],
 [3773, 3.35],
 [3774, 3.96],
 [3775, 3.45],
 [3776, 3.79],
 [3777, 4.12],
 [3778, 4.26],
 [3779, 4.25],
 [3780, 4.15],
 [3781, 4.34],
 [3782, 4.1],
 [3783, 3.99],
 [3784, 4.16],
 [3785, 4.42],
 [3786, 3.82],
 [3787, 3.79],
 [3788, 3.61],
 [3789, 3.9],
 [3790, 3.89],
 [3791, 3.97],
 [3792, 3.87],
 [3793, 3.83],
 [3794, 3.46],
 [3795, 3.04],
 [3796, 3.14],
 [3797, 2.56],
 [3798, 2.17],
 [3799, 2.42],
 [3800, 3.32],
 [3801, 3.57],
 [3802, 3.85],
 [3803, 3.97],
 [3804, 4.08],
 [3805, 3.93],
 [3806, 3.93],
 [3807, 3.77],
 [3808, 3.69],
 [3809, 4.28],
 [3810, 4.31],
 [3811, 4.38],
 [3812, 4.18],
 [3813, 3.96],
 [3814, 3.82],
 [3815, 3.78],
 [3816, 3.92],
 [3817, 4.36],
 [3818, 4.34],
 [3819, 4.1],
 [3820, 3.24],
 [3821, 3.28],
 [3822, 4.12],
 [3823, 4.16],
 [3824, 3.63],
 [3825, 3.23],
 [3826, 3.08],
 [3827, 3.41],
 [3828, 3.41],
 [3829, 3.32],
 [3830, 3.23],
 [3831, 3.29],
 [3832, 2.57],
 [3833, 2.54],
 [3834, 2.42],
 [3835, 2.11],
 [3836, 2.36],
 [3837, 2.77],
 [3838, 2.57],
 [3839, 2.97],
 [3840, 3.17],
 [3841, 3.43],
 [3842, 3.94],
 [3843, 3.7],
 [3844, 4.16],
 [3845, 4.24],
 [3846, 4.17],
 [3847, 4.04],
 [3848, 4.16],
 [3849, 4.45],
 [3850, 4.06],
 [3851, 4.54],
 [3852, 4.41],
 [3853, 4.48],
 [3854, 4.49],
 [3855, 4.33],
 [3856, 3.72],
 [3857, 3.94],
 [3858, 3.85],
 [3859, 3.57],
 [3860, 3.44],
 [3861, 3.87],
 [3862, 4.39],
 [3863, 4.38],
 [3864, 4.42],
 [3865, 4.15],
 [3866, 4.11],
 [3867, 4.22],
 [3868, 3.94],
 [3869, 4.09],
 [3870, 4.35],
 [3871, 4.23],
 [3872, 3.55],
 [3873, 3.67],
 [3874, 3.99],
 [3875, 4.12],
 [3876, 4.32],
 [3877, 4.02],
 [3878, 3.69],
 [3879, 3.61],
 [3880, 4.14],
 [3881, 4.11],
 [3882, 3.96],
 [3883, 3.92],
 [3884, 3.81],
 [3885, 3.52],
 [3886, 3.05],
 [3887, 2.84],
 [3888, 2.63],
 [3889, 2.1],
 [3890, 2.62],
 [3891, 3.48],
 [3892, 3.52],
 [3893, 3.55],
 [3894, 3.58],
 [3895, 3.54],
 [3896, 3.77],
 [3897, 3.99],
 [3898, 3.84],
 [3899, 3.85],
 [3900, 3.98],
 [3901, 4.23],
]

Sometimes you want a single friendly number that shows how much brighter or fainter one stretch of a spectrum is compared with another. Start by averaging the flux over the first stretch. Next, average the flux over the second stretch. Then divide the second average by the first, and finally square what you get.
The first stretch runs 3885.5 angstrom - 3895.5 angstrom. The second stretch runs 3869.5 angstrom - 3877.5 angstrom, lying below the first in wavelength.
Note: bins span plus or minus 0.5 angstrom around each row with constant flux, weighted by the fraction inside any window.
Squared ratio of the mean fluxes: 1.70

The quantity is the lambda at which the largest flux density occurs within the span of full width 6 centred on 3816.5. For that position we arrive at 3817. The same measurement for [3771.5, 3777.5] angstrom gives 3777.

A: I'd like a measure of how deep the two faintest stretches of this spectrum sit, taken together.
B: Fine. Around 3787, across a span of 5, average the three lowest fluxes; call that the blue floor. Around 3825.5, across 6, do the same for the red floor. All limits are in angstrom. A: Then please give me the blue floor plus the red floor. 7.0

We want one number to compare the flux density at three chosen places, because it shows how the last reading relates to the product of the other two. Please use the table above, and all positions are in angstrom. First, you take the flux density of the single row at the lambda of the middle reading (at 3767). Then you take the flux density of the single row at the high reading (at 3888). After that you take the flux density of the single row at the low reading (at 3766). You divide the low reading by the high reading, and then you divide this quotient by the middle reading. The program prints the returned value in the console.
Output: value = 0.364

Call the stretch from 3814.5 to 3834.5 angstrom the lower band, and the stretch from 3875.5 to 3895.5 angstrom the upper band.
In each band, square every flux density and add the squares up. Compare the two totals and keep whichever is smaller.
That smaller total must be 247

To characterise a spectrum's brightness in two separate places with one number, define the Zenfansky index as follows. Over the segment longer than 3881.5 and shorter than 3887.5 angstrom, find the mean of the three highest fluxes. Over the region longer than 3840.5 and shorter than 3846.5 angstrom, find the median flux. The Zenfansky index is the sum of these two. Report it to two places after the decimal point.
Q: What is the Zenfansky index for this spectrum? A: 7.95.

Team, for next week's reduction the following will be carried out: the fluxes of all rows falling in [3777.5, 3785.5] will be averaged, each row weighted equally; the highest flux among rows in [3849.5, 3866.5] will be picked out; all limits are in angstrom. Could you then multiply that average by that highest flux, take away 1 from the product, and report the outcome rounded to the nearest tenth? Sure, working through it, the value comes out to 18.1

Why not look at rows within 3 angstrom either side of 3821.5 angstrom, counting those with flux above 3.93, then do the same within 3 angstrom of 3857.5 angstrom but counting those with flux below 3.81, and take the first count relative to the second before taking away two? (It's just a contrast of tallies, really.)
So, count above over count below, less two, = -1.0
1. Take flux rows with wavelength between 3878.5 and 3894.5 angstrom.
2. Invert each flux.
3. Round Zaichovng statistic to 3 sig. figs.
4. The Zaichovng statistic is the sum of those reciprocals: 4.87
